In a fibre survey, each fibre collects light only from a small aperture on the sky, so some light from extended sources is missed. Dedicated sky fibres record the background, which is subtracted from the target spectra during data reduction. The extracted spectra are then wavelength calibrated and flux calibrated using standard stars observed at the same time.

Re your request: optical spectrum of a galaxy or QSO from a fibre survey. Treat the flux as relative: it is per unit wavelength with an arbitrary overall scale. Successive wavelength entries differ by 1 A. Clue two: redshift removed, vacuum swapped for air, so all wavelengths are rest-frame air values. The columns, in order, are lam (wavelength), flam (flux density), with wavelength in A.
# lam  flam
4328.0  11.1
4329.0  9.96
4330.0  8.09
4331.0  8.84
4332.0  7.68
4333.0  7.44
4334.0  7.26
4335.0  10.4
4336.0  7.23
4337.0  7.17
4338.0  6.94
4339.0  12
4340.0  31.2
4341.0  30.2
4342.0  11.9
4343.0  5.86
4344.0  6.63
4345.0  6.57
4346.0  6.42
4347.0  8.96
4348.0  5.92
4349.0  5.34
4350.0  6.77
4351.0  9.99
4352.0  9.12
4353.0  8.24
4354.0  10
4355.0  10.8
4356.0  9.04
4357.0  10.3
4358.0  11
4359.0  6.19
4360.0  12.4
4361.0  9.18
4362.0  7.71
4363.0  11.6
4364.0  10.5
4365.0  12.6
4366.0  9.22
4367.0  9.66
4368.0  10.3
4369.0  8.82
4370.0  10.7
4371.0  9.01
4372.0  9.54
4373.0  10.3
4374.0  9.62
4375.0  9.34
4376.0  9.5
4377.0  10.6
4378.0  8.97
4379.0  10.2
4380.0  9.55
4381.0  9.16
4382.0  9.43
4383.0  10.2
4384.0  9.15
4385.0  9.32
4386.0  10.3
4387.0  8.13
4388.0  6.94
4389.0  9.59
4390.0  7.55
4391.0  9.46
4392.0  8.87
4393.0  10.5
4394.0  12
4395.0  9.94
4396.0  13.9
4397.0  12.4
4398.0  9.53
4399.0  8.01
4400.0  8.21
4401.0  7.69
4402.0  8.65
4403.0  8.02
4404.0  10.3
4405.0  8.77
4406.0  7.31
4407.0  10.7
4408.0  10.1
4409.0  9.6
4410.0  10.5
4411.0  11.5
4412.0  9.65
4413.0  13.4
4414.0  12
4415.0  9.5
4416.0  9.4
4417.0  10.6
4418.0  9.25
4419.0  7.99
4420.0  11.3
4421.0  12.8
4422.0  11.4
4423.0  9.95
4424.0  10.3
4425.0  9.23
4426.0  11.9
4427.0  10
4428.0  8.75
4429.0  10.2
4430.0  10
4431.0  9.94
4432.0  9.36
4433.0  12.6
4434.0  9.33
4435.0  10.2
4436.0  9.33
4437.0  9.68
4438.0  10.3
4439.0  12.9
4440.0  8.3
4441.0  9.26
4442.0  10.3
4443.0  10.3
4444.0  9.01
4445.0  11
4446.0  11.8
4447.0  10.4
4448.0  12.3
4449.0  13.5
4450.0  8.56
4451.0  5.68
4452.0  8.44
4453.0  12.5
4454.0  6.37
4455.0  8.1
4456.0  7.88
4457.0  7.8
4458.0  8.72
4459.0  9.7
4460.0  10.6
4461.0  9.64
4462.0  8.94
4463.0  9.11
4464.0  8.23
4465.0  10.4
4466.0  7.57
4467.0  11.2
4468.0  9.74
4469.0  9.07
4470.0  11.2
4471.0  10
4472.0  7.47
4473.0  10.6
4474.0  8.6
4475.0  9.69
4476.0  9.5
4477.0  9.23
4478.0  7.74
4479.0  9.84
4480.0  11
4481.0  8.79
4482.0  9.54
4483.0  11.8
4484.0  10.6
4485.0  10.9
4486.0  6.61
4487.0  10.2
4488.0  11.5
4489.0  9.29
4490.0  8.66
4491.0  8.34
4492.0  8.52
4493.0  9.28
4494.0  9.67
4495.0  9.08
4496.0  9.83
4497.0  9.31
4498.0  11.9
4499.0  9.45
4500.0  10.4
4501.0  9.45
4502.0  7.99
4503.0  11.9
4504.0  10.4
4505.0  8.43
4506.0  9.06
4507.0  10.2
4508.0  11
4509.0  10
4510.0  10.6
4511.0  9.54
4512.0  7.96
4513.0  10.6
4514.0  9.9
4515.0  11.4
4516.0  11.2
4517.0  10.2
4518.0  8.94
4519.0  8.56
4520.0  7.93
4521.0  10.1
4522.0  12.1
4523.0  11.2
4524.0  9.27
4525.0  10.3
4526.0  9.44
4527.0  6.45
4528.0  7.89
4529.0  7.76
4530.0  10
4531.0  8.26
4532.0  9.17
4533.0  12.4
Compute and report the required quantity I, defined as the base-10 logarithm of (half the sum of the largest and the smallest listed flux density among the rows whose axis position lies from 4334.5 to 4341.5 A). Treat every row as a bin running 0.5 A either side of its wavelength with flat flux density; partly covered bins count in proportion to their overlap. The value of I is 1.28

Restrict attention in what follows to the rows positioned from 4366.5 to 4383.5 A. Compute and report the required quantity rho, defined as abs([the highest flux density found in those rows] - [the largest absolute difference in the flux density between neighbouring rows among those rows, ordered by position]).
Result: 8.8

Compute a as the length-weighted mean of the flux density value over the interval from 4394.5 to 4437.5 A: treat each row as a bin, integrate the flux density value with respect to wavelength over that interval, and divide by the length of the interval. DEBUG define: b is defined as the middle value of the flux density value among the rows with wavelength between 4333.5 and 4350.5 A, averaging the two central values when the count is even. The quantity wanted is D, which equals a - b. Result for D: 2.9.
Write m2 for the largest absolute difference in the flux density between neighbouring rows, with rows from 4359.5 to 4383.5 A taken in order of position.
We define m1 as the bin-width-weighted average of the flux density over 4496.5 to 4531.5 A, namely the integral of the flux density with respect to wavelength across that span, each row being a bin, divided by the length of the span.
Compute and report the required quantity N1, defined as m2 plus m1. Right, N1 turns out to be 13.58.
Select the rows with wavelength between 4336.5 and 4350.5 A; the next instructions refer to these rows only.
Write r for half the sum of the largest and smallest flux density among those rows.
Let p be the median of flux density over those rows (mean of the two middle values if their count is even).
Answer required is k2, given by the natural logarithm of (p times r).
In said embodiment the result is 4.83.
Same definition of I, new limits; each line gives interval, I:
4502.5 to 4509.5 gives 1.01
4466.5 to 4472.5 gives 0.97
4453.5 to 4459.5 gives 0.90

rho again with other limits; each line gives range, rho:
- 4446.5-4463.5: 7.4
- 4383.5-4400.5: 9.9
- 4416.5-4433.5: 9.5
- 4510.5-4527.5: 9.1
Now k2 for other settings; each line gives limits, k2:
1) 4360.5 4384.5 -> 4.57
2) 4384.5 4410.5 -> 4.59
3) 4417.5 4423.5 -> 4.70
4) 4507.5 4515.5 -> 4.60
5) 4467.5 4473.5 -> 4.52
